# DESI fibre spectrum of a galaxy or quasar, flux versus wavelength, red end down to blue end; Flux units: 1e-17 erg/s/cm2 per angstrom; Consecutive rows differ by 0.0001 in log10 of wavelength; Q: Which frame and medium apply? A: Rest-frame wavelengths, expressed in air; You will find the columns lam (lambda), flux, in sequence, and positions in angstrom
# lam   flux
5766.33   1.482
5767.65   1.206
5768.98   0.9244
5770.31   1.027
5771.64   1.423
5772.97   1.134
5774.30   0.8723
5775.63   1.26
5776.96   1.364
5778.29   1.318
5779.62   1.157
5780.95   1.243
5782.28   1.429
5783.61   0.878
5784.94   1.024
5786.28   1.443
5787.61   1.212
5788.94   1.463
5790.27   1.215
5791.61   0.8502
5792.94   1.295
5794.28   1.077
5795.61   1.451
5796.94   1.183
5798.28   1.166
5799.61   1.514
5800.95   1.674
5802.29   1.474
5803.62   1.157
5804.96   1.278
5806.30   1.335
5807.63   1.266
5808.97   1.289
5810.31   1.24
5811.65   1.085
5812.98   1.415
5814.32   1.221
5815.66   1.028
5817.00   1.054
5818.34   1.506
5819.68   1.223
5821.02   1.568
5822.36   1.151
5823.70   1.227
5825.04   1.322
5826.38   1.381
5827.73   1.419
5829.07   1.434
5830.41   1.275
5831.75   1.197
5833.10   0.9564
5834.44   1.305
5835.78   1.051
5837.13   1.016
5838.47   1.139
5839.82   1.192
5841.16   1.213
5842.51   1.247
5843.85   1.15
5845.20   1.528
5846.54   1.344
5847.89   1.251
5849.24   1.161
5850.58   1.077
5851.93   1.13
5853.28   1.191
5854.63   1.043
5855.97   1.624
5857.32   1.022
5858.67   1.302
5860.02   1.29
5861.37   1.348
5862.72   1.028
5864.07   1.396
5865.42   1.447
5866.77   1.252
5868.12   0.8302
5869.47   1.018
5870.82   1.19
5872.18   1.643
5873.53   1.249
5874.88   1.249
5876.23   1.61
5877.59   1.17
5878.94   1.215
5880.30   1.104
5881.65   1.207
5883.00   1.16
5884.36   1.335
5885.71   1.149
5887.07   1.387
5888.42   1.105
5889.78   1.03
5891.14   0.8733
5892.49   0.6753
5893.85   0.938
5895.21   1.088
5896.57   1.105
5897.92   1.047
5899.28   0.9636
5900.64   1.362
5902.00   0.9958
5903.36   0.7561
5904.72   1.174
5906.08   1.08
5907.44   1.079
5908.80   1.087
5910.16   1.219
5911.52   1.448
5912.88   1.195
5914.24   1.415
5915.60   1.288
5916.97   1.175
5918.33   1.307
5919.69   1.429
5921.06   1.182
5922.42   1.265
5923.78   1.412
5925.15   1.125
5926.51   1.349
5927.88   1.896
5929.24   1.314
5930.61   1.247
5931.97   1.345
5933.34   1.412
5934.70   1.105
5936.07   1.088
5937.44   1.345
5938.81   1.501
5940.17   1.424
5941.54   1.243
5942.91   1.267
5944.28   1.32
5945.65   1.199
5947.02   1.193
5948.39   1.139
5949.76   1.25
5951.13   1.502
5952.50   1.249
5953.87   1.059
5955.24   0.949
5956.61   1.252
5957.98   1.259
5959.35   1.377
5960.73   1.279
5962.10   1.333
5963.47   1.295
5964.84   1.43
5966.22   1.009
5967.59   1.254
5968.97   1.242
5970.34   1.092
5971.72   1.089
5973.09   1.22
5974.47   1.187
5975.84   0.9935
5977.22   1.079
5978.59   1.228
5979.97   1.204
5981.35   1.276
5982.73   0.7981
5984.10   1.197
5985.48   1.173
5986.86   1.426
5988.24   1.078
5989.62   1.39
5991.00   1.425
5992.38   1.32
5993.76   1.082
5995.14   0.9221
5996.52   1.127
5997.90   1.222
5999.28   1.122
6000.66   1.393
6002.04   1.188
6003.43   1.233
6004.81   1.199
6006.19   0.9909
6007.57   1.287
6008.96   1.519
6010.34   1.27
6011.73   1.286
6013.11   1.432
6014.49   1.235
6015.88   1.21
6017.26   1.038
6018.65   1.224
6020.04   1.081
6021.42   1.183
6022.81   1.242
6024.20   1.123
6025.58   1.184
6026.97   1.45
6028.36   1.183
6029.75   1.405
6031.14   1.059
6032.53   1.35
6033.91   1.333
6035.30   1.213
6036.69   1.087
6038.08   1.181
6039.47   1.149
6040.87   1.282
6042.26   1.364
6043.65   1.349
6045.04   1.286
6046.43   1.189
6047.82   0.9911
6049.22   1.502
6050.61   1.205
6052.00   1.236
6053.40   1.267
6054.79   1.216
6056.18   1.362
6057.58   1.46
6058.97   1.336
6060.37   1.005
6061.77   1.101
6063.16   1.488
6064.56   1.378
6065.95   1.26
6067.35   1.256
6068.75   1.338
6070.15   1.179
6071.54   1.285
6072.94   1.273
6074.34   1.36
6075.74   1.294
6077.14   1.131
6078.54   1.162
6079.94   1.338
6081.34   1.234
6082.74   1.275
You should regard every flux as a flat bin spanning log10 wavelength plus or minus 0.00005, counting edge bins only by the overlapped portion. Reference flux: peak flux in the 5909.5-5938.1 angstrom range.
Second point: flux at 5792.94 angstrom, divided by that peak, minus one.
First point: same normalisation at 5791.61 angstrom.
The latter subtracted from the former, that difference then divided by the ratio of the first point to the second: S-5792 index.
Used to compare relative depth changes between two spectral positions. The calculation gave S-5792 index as 0.13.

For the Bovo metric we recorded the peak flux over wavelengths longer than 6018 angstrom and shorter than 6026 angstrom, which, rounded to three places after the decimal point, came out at 1.242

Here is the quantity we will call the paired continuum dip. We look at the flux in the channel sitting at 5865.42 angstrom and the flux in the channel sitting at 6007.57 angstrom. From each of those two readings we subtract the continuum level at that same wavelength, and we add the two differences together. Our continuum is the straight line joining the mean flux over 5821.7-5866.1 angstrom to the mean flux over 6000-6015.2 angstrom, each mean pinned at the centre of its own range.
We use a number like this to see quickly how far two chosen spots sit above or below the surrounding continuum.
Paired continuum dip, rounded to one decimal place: 0.2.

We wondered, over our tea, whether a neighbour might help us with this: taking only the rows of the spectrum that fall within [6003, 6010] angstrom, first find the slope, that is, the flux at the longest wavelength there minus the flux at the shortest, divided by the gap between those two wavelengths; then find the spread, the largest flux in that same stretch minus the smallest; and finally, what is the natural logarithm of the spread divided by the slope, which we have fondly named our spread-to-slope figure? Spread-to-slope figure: 2.3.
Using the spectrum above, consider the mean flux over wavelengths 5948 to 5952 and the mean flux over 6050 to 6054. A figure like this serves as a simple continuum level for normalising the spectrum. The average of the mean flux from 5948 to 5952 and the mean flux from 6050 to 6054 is 1.27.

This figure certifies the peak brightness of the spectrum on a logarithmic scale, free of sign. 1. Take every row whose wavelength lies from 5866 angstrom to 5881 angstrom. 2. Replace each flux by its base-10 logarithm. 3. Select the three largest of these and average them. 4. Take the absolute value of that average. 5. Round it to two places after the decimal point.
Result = 0.17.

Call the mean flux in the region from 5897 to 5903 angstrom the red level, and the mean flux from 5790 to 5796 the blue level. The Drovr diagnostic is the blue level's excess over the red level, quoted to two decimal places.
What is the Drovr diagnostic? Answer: 0.09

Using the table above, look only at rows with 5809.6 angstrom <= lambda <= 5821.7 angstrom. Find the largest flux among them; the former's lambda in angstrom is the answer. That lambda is 5821.02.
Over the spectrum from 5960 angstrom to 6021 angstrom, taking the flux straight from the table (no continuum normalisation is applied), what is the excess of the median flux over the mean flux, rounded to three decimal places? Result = 0.015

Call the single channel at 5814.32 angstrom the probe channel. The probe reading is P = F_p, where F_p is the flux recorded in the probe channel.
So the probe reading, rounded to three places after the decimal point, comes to 1.221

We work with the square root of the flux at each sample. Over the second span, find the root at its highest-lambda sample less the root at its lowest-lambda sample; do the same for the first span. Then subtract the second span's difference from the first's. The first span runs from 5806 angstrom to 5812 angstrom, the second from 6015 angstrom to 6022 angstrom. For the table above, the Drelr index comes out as -0.10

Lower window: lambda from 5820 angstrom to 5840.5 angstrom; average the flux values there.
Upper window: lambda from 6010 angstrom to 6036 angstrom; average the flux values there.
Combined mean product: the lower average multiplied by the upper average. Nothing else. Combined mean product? 1.54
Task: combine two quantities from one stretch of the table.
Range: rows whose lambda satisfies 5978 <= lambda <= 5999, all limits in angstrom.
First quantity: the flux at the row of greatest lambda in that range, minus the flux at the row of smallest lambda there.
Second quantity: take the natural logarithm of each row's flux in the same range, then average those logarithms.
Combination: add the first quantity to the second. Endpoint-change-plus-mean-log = 0.16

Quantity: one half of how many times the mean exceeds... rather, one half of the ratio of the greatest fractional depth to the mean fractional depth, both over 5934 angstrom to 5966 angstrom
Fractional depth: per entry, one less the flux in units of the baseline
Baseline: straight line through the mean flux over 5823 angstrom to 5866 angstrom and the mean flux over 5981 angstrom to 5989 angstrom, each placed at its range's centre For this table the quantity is -1.3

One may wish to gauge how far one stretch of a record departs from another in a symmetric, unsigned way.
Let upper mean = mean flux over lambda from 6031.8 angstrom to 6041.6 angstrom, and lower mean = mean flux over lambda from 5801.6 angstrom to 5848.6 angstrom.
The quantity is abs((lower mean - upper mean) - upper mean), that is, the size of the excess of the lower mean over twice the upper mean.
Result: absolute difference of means 1.20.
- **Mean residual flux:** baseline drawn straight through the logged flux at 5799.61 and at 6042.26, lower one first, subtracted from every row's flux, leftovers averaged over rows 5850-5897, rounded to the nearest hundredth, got -0.28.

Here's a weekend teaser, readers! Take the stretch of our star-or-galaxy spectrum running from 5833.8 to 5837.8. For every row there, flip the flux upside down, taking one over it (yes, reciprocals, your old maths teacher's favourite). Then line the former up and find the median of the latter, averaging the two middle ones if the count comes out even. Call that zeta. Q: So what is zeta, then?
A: 0.951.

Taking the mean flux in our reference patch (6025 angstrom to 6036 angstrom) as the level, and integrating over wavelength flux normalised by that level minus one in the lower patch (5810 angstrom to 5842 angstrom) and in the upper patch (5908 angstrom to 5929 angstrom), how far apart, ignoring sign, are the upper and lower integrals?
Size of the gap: 1.7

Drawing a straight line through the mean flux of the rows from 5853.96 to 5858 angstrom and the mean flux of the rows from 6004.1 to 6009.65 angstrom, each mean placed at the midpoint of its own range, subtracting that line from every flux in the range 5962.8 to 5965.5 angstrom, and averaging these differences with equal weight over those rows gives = 0.12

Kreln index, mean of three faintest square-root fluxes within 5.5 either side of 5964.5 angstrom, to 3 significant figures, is 1.08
